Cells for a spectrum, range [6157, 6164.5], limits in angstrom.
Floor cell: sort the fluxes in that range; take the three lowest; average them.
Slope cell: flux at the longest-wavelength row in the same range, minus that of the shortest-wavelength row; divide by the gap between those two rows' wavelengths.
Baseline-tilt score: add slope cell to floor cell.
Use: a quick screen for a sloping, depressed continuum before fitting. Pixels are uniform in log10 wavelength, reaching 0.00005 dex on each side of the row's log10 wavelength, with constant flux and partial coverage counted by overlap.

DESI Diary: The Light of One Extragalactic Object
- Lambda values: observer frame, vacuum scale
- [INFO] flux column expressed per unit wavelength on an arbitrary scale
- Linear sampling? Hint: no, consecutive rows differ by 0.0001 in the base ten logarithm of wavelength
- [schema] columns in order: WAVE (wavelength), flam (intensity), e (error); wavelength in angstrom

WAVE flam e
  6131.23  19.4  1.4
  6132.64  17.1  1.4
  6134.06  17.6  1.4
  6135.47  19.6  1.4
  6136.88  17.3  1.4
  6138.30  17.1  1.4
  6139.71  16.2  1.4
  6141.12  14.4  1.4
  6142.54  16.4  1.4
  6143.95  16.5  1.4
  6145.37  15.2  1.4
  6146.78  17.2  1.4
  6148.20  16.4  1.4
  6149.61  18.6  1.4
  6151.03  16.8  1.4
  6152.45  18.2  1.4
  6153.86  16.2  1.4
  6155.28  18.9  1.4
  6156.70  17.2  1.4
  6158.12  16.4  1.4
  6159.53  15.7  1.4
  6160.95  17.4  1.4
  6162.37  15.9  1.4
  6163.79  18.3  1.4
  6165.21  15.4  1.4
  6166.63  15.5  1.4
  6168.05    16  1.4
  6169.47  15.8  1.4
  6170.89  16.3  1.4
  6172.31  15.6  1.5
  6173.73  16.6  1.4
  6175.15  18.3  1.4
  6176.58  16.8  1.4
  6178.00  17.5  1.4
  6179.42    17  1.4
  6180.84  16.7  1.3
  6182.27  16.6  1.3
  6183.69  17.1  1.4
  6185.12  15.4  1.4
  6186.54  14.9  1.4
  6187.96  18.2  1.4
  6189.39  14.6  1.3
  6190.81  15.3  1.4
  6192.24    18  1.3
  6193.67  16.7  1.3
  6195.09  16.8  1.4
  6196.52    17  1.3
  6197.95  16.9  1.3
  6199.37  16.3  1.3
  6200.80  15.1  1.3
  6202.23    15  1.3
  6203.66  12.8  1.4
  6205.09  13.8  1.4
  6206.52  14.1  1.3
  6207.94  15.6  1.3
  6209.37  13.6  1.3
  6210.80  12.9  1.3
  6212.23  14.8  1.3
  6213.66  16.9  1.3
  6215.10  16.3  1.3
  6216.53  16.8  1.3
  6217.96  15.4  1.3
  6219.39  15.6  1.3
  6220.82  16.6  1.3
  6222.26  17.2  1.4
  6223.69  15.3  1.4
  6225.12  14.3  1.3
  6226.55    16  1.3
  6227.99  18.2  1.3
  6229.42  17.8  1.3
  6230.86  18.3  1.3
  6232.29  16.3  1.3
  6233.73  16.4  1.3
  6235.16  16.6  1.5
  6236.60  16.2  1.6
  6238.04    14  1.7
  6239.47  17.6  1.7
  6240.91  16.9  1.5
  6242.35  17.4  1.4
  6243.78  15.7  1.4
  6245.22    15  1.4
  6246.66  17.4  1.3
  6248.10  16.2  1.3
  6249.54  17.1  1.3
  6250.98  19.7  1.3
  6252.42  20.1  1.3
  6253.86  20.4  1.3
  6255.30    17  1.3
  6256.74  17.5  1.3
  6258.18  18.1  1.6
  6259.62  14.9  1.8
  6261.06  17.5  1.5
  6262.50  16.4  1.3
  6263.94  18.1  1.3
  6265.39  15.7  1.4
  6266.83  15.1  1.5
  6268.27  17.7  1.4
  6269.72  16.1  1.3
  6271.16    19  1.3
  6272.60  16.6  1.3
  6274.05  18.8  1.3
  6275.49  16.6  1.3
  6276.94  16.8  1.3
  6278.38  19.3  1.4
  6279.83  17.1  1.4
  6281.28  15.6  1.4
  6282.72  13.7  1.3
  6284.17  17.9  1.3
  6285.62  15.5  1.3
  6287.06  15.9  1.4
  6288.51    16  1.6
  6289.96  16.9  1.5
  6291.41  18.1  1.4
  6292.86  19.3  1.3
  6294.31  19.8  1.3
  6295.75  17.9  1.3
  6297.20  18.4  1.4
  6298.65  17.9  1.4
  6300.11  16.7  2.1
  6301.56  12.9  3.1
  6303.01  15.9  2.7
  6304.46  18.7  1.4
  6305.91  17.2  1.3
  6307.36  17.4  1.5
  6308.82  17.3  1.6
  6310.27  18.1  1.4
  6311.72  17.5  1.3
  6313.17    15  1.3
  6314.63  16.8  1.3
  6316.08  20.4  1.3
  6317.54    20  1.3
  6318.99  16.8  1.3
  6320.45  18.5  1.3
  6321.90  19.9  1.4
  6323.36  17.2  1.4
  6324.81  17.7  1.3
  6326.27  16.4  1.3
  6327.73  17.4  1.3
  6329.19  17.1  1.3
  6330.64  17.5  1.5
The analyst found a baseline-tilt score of 16.3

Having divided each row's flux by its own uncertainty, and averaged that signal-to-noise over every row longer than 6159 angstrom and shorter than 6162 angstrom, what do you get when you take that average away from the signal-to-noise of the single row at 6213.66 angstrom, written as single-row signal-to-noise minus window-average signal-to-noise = 1.2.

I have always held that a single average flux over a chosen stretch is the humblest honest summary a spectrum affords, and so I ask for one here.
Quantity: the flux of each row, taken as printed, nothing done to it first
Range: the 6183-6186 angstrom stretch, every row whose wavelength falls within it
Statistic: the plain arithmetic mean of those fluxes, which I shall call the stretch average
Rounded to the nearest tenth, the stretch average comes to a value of 16.2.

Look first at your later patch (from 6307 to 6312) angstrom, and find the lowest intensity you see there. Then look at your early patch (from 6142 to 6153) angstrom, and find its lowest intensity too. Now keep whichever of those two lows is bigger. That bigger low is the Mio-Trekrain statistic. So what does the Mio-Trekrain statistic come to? 17.3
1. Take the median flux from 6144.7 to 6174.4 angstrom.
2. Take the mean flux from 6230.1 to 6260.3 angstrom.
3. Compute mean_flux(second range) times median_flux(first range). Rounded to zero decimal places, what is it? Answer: 280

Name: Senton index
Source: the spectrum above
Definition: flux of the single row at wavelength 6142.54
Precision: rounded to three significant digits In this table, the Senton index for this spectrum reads 16.4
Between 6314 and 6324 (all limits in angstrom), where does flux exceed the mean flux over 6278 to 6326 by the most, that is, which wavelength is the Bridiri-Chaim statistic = 6316.08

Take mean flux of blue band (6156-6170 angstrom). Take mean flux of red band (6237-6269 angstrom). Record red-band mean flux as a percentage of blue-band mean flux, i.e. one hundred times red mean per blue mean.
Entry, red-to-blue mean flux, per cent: 104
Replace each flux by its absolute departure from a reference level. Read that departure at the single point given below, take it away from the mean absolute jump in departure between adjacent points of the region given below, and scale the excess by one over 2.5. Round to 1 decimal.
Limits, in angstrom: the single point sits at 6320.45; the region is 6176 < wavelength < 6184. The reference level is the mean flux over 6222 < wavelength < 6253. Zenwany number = -0.6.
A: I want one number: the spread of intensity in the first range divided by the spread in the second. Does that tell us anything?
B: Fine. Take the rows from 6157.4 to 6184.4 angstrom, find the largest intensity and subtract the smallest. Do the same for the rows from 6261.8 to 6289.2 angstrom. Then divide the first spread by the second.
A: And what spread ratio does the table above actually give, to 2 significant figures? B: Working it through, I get 0.52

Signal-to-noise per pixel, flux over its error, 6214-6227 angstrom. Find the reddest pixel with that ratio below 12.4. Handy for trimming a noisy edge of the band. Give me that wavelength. 6226.55 angstrom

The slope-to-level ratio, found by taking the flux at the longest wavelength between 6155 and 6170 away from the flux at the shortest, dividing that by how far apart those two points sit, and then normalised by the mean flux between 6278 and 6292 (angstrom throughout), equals -0.013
